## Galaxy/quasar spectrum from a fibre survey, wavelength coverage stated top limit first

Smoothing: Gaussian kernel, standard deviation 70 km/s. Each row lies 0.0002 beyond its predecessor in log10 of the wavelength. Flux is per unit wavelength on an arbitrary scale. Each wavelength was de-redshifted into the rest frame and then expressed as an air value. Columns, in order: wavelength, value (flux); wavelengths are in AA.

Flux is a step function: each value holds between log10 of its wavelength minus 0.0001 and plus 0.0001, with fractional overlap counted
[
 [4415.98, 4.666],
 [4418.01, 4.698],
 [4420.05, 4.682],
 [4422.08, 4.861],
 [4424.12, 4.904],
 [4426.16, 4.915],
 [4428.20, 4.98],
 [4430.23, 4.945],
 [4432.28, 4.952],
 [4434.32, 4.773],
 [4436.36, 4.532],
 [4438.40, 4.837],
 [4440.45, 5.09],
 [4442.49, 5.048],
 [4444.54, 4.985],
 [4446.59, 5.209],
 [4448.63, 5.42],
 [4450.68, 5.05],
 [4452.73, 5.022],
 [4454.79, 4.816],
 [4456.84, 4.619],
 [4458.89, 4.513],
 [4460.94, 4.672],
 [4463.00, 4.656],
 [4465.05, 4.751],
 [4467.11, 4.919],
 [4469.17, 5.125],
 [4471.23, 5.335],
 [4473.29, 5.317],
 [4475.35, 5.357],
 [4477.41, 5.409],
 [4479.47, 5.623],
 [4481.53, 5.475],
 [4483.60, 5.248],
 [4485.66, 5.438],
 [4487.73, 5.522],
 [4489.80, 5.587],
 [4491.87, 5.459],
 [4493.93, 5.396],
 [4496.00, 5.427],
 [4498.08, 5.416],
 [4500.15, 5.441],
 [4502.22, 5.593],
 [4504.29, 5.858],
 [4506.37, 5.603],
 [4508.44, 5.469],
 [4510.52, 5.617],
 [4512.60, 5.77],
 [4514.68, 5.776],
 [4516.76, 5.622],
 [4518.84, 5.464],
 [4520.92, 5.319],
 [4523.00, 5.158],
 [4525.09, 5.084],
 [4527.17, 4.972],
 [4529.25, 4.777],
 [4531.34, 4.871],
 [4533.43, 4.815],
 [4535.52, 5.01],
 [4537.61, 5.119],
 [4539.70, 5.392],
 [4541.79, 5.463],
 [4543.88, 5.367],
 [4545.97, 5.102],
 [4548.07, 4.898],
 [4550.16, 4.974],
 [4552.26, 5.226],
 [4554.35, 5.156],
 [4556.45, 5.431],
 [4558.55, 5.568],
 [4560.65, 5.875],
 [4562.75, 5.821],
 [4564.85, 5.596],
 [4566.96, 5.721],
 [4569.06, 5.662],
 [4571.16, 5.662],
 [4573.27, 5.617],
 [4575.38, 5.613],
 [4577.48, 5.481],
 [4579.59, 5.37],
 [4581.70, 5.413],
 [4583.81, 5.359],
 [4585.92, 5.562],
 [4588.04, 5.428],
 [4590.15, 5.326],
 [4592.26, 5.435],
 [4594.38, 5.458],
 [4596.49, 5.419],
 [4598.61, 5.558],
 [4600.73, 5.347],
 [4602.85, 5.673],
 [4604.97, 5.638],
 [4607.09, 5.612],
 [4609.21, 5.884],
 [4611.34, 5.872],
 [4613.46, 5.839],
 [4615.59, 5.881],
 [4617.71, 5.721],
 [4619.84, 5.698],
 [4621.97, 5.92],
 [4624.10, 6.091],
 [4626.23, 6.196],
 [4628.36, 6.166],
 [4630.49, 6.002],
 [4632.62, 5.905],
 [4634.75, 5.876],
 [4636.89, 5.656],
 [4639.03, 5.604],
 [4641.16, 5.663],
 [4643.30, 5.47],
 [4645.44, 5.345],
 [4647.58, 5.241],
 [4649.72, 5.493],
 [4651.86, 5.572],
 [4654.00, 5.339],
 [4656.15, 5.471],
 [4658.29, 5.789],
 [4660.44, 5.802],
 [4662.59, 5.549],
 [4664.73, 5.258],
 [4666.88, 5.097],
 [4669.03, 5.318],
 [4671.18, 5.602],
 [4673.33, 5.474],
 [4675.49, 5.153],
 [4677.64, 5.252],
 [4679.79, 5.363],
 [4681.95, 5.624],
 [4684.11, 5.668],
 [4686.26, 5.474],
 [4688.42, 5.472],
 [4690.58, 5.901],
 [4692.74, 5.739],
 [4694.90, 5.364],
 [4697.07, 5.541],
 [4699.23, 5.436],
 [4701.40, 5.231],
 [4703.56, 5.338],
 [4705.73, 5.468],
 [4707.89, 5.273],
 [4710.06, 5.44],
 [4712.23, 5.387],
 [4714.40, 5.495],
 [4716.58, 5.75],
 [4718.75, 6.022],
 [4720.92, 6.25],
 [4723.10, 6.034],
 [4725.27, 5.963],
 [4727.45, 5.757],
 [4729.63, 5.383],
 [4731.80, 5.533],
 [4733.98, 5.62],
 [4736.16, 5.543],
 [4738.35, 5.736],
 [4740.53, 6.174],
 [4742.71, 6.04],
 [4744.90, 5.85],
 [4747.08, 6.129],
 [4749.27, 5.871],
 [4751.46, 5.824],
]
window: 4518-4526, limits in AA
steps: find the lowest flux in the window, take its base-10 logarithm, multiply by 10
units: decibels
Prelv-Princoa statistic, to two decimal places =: 7.06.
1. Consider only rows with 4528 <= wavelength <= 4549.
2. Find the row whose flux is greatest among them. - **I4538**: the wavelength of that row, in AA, 4541.79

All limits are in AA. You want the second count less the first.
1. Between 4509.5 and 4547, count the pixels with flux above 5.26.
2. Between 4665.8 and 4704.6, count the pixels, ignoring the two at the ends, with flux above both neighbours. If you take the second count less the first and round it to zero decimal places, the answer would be -5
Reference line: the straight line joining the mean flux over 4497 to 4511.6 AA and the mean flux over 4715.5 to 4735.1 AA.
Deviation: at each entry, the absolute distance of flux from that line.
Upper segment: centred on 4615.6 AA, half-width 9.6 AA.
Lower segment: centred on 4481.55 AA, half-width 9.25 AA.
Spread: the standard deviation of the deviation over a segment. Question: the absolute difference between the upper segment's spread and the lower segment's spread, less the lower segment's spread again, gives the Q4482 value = -0.06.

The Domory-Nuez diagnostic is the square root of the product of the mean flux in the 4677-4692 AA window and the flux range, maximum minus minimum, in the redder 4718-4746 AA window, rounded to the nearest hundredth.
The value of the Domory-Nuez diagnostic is 2.19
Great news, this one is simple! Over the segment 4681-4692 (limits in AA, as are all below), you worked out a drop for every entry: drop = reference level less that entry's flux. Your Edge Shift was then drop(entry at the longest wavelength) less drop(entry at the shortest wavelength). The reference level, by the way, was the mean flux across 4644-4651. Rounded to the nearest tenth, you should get -0.3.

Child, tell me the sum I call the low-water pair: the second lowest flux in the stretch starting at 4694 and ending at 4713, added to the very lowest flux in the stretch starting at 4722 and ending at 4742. 10.66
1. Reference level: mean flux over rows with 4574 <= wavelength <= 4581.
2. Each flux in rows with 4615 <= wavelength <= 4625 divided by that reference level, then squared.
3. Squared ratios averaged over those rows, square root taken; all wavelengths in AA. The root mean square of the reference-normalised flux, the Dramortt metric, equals 1.07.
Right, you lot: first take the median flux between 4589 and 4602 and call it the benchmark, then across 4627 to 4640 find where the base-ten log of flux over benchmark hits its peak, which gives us 4628.36 AA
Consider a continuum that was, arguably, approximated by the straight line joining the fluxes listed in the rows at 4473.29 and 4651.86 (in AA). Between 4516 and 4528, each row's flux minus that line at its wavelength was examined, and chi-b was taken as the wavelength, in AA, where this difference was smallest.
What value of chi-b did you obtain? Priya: 4527.17 AA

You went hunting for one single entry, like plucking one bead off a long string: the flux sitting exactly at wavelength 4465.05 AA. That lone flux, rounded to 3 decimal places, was 4.751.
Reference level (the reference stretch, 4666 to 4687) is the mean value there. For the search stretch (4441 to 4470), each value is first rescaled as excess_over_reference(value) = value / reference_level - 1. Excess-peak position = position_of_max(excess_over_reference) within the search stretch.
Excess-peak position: 4448.63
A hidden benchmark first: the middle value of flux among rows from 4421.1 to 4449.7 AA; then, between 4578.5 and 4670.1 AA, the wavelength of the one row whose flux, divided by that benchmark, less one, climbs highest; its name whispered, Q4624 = 4626.23 AA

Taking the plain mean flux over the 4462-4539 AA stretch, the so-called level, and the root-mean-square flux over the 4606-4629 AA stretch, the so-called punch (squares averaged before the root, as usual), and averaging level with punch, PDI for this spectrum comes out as 5.61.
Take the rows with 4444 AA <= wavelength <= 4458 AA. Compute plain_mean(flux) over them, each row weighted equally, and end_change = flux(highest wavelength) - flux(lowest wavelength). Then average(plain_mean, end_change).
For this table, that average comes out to 2.3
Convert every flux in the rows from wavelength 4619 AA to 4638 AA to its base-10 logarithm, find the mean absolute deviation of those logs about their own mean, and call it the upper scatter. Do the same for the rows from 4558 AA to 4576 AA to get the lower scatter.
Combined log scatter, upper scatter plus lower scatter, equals 0.017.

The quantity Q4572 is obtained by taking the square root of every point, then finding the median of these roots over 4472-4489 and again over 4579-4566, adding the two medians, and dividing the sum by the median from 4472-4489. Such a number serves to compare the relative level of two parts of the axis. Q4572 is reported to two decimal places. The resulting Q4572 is 2.02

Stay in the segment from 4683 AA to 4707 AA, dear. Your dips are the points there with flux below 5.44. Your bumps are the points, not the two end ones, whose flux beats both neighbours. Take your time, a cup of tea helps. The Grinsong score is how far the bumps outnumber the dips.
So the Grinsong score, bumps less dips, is -2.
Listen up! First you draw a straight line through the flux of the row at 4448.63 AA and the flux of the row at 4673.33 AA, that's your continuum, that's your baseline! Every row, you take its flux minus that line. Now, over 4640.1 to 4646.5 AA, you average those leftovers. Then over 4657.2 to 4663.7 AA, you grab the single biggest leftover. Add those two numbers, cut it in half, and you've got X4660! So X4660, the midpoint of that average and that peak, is 0.18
